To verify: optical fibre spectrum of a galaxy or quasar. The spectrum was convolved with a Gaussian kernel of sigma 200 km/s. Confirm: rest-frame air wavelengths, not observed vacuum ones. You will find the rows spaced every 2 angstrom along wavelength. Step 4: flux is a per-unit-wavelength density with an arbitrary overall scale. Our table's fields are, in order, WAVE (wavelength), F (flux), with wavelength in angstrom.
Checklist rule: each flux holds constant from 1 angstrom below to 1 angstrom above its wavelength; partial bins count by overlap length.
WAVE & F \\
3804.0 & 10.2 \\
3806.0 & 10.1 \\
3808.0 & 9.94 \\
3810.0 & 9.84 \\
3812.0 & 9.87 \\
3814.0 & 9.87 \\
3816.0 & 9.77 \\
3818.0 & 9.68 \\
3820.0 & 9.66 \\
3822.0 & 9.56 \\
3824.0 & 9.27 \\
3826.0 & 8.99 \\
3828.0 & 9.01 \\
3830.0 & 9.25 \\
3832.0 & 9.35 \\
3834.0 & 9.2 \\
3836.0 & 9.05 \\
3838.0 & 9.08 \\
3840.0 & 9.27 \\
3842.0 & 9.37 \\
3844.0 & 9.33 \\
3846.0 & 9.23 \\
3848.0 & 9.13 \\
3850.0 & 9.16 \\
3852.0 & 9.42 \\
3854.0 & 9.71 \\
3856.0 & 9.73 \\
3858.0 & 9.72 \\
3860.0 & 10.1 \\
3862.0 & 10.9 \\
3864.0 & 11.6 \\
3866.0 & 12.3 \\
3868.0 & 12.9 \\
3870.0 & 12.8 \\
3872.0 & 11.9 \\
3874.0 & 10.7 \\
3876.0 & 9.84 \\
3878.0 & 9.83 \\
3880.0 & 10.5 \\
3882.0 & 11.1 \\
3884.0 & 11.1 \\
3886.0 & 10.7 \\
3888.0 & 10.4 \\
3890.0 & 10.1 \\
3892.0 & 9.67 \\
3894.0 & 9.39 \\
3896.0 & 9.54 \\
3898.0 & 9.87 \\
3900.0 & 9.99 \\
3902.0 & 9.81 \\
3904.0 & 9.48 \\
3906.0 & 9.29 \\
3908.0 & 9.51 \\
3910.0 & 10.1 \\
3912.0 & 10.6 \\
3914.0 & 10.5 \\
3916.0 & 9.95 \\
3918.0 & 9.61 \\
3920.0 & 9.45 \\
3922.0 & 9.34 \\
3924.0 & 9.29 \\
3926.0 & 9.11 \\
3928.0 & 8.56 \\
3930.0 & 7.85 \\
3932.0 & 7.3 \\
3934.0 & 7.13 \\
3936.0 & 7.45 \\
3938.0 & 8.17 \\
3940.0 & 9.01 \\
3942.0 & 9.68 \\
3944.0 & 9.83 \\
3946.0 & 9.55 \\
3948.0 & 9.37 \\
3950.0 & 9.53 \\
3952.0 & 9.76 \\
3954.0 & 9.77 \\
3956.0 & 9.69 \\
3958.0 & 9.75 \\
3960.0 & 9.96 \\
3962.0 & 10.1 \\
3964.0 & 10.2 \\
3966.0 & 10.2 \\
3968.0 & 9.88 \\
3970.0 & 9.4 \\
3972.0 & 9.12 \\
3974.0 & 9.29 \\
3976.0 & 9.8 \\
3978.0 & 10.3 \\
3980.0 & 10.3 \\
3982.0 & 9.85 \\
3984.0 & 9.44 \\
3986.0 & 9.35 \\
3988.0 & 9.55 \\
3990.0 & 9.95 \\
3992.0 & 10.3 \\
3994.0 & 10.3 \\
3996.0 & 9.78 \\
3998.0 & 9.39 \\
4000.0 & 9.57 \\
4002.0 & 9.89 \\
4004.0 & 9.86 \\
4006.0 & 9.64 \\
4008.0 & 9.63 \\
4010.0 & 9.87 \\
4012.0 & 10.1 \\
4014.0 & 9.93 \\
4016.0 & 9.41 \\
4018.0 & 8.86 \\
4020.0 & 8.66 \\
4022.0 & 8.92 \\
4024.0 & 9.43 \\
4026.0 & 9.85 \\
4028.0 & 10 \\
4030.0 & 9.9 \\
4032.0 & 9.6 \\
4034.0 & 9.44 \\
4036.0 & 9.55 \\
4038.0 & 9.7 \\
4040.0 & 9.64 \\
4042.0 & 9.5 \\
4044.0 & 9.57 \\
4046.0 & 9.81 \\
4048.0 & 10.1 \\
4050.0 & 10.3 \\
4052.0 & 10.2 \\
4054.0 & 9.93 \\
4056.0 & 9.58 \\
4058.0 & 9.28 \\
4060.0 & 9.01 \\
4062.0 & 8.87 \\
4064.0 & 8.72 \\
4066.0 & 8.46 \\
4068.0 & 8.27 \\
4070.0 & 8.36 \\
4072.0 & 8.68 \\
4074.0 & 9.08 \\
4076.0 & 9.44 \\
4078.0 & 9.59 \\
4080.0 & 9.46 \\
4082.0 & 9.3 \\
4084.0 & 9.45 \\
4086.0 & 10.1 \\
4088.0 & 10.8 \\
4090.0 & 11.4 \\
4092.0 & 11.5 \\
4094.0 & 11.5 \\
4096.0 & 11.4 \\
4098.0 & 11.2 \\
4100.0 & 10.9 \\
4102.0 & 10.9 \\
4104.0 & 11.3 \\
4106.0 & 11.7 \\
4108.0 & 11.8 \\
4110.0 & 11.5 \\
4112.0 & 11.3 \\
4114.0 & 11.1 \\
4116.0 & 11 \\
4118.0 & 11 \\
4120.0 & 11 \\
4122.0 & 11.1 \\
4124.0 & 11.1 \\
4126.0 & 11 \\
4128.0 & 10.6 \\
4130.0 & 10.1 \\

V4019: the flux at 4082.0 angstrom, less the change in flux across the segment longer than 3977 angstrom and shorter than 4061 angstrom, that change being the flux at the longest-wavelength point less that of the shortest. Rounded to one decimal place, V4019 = 10.6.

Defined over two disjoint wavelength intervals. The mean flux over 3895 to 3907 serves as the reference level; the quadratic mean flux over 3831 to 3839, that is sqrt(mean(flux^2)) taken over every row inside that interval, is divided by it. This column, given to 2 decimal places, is 0.95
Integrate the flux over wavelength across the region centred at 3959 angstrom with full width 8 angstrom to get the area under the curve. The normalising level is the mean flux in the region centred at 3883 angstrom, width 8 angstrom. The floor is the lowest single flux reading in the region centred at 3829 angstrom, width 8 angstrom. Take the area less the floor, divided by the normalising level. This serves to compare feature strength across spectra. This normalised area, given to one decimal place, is 6.5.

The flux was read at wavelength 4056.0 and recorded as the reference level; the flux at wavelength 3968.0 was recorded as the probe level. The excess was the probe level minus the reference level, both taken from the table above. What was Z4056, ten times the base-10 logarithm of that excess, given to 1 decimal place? -5.2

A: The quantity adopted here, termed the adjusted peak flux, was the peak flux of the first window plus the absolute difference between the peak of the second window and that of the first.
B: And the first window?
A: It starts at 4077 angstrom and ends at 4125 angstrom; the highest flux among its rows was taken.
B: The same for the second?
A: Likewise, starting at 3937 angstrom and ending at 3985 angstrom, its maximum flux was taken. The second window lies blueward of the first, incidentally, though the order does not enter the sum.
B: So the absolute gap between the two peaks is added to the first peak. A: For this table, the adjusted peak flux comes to 13.3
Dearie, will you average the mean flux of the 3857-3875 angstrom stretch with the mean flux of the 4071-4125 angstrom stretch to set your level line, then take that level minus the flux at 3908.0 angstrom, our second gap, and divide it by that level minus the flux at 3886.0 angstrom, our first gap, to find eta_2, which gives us 4.3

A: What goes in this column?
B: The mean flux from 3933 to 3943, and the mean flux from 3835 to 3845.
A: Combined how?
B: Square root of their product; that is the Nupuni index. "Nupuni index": 8.74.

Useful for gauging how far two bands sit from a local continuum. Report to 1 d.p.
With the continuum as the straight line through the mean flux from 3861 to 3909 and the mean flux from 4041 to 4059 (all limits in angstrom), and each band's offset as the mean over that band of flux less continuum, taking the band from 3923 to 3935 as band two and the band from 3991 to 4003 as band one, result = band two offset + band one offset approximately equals -2.3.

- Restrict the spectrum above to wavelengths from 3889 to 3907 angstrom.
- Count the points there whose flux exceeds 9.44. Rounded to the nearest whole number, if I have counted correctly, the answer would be 7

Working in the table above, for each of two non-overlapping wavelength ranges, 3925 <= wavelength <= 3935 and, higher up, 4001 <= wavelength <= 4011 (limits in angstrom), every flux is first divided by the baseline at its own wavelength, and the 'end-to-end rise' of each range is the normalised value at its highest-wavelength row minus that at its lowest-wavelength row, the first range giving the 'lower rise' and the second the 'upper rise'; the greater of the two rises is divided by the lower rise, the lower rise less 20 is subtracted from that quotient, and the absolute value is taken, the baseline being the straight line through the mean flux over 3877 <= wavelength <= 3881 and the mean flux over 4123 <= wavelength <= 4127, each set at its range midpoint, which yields 20.2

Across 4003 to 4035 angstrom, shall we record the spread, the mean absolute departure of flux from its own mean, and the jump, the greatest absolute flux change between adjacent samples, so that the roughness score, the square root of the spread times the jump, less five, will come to -4.57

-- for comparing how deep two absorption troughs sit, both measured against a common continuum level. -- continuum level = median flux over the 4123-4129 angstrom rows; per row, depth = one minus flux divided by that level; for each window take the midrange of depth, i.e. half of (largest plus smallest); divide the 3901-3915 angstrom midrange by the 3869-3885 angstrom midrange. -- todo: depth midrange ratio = -3.3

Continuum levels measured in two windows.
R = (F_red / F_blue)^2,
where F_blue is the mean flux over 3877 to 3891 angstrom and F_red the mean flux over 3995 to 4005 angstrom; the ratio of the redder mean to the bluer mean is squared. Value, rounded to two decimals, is 0.85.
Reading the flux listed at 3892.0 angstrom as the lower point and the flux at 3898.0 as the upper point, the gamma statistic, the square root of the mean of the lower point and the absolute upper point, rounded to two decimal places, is 3.13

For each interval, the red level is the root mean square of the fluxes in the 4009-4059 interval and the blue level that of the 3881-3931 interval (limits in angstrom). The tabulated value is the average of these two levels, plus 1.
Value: 10.7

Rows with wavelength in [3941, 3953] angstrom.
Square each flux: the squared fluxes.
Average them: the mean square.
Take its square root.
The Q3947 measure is 9.62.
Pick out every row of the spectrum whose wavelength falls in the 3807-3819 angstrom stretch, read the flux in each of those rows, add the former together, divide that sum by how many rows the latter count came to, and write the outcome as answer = 9.8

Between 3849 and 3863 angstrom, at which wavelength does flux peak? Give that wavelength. 3862.0 angstrom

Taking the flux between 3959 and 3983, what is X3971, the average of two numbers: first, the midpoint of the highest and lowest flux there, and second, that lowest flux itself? 9.4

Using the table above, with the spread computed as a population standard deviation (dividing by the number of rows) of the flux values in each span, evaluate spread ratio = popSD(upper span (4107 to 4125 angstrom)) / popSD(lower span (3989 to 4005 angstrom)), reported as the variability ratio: 0.88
